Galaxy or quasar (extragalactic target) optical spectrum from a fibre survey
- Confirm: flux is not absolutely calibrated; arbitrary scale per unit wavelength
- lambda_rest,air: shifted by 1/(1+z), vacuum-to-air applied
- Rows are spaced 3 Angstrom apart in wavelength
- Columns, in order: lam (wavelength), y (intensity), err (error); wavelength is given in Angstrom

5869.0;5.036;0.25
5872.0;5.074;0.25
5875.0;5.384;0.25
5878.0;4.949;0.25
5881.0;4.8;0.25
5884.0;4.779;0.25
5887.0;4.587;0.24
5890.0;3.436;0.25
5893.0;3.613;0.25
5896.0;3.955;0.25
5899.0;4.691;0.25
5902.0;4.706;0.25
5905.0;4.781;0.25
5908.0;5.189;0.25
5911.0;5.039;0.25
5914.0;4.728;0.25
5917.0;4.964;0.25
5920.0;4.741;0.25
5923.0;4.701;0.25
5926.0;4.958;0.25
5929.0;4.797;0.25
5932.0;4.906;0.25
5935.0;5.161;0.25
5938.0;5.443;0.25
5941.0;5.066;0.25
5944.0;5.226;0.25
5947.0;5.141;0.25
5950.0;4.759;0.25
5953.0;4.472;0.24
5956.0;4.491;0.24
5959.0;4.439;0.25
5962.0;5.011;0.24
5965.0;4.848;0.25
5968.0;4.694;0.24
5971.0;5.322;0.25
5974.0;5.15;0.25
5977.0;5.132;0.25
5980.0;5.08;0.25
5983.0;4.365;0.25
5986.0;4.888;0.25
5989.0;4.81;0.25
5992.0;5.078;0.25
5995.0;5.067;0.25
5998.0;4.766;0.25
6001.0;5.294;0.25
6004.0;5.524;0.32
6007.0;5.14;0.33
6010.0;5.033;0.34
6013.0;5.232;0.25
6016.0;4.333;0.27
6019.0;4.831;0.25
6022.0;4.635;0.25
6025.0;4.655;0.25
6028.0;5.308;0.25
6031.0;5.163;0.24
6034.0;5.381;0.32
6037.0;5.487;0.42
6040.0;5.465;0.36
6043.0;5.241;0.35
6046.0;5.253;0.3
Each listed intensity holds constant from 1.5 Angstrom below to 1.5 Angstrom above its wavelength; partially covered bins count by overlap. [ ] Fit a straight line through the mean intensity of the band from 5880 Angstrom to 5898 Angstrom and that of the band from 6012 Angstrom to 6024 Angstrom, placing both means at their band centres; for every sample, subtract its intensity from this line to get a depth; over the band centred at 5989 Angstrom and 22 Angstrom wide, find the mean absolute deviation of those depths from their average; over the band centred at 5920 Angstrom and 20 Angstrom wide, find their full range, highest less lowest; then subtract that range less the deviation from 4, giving 3.80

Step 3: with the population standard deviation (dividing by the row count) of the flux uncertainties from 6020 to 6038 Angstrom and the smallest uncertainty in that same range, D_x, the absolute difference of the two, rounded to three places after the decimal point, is 0.175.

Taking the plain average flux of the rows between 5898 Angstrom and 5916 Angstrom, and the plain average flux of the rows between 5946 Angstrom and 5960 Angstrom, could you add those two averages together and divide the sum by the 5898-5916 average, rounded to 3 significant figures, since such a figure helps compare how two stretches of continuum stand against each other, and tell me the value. 1.96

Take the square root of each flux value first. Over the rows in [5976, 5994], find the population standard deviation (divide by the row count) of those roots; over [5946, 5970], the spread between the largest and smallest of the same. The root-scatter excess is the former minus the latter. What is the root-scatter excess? -0.10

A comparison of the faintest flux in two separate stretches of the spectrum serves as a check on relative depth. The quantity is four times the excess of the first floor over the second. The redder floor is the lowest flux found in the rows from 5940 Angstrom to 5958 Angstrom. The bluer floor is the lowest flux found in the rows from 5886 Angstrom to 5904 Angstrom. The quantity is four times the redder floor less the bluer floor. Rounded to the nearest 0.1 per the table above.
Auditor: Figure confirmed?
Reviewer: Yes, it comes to 4.1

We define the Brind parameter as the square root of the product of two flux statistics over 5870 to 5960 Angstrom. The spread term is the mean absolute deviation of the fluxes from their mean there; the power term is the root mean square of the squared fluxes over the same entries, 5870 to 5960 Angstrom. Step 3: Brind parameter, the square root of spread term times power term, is 2.68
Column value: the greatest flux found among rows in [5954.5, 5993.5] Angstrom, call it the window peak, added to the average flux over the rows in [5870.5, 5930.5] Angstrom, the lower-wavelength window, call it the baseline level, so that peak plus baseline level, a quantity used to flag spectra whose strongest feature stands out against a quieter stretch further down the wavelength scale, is 10.0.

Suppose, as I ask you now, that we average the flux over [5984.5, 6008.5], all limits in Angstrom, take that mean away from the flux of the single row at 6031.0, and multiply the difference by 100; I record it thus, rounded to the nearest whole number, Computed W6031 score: 9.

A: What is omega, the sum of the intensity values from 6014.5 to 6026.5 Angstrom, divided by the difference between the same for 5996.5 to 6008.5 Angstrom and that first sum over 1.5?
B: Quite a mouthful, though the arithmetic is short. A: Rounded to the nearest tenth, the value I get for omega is 2.2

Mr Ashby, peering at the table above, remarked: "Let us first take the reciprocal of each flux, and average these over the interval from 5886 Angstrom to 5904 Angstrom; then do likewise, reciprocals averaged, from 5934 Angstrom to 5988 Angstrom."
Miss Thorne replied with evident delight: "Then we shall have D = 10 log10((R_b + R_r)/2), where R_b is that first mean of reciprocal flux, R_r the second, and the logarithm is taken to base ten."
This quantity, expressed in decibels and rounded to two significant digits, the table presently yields -6.5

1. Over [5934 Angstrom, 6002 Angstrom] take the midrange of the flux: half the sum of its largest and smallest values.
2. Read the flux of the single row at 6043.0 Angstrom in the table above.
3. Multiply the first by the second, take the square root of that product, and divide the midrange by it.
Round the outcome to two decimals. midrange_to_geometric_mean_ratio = 0.97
